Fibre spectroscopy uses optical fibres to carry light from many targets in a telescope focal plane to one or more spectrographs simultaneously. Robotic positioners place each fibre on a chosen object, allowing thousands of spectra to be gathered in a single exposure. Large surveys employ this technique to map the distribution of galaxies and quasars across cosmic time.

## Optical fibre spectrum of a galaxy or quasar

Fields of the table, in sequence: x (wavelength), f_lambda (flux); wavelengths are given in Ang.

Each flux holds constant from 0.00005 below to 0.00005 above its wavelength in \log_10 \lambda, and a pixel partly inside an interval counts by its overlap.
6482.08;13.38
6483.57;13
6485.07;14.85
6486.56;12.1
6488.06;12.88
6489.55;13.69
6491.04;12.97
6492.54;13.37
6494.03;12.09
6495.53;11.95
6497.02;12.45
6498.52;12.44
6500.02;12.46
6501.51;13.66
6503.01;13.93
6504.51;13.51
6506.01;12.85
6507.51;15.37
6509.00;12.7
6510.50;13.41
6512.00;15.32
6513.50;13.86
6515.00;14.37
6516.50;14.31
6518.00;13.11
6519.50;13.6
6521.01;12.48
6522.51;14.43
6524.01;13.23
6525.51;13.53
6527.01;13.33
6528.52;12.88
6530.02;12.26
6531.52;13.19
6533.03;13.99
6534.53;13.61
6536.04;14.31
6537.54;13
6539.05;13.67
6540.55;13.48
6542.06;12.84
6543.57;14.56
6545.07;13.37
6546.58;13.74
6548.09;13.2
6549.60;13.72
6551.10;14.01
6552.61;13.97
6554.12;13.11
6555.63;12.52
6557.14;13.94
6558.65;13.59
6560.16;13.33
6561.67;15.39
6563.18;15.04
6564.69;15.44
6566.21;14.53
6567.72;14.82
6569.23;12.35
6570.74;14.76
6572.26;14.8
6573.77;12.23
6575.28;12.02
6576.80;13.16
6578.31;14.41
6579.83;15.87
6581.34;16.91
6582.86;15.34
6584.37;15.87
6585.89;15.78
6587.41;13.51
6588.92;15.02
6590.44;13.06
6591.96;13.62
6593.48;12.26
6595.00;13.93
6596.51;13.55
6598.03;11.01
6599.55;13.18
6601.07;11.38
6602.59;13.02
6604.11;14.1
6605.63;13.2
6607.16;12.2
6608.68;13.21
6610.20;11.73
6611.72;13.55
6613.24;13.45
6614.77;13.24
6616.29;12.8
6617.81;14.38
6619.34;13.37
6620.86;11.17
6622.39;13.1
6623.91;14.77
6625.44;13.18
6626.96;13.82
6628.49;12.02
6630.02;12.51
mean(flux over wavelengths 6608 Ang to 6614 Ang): 13.0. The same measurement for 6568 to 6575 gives 13.5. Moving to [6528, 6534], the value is 13.1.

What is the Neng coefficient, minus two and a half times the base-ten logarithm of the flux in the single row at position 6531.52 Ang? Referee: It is -2.80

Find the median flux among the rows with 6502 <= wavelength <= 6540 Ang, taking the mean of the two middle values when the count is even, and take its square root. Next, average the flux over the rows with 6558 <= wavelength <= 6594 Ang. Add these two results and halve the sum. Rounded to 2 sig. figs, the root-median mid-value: 9.0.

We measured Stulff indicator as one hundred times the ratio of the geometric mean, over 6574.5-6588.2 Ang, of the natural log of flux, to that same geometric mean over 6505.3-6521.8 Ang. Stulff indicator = 102.5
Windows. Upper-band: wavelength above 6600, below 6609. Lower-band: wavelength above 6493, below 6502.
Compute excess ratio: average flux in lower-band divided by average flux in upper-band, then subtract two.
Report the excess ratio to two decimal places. -1.03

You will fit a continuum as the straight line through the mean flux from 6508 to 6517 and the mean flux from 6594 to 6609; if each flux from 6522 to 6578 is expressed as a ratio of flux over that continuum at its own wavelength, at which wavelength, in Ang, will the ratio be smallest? 6530.02 Ang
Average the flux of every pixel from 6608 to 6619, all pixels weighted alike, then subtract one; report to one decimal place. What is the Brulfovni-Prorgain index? 12.2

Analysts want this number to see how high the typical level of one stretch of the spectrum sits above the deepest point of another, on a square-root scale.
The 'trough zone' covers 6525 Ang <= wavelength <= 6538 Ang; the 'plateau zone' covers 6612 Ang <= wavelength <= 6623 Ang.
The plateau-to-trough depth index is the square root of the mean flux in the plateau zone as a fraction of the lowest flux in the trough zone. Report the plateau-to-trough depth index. 1.03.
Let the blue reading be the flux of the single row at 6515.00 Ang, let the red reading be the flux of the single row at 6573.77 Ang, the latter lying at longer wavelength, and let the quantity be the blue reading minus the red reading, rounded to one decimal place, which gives 2.1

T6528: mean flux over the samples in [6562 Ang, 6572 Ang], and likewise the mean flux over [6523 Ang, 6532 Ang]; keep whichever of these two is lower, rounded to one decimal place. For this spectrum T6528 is 13.1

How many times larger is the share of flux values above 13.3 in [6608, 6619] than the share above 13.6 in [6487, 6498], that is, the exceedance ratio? 3.0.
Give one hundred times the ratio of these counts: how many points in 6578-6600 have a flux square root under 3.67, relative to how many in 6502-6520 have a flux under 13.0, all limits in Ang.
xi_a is 200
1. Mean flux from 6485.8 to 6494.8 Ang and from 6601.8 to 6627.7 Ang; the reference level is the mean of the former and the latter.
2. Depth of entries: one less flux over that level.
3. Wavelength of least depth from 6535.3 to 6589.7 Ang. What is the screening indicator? 6581.34 Ang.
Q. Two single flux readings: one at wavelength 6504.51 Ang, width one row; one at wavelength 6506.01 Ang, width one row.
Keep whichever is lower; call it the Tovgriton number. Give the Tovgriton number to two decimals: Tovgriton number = 12.85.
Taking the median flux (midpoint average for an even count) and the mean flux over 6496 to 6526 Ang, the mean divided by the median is 1.00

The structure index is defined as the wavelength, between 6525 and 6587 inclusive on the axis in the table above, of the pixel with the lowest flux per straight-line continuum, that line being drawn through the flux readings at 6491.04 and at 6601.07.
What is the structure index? 6530.02 Ang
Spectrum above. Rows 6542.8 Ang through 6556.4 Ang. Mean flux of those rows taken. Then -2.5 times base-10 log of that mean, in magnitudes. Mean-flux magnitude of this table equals -2.83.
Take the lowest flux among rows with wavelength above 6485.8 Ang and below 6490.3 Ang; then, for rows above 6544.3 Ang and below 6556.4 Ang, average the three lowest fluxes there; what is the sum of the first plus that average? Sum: 25.04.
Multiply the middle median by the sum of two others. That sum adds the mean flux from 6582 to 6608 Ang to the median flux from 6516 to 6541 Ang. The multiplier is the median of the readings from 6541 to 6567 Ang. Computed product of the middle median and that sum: 371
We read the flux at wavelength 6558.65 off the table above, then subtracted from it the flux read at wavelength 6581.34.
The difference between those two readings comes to -3.3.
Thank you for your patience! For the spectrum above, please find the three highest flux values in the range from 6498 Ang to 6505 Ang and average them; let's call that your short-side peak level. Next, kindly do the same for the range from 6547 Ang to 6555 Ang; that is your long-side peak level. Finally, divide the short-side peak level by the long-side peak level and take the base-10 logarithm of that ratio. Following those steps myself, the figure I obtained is -0.01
